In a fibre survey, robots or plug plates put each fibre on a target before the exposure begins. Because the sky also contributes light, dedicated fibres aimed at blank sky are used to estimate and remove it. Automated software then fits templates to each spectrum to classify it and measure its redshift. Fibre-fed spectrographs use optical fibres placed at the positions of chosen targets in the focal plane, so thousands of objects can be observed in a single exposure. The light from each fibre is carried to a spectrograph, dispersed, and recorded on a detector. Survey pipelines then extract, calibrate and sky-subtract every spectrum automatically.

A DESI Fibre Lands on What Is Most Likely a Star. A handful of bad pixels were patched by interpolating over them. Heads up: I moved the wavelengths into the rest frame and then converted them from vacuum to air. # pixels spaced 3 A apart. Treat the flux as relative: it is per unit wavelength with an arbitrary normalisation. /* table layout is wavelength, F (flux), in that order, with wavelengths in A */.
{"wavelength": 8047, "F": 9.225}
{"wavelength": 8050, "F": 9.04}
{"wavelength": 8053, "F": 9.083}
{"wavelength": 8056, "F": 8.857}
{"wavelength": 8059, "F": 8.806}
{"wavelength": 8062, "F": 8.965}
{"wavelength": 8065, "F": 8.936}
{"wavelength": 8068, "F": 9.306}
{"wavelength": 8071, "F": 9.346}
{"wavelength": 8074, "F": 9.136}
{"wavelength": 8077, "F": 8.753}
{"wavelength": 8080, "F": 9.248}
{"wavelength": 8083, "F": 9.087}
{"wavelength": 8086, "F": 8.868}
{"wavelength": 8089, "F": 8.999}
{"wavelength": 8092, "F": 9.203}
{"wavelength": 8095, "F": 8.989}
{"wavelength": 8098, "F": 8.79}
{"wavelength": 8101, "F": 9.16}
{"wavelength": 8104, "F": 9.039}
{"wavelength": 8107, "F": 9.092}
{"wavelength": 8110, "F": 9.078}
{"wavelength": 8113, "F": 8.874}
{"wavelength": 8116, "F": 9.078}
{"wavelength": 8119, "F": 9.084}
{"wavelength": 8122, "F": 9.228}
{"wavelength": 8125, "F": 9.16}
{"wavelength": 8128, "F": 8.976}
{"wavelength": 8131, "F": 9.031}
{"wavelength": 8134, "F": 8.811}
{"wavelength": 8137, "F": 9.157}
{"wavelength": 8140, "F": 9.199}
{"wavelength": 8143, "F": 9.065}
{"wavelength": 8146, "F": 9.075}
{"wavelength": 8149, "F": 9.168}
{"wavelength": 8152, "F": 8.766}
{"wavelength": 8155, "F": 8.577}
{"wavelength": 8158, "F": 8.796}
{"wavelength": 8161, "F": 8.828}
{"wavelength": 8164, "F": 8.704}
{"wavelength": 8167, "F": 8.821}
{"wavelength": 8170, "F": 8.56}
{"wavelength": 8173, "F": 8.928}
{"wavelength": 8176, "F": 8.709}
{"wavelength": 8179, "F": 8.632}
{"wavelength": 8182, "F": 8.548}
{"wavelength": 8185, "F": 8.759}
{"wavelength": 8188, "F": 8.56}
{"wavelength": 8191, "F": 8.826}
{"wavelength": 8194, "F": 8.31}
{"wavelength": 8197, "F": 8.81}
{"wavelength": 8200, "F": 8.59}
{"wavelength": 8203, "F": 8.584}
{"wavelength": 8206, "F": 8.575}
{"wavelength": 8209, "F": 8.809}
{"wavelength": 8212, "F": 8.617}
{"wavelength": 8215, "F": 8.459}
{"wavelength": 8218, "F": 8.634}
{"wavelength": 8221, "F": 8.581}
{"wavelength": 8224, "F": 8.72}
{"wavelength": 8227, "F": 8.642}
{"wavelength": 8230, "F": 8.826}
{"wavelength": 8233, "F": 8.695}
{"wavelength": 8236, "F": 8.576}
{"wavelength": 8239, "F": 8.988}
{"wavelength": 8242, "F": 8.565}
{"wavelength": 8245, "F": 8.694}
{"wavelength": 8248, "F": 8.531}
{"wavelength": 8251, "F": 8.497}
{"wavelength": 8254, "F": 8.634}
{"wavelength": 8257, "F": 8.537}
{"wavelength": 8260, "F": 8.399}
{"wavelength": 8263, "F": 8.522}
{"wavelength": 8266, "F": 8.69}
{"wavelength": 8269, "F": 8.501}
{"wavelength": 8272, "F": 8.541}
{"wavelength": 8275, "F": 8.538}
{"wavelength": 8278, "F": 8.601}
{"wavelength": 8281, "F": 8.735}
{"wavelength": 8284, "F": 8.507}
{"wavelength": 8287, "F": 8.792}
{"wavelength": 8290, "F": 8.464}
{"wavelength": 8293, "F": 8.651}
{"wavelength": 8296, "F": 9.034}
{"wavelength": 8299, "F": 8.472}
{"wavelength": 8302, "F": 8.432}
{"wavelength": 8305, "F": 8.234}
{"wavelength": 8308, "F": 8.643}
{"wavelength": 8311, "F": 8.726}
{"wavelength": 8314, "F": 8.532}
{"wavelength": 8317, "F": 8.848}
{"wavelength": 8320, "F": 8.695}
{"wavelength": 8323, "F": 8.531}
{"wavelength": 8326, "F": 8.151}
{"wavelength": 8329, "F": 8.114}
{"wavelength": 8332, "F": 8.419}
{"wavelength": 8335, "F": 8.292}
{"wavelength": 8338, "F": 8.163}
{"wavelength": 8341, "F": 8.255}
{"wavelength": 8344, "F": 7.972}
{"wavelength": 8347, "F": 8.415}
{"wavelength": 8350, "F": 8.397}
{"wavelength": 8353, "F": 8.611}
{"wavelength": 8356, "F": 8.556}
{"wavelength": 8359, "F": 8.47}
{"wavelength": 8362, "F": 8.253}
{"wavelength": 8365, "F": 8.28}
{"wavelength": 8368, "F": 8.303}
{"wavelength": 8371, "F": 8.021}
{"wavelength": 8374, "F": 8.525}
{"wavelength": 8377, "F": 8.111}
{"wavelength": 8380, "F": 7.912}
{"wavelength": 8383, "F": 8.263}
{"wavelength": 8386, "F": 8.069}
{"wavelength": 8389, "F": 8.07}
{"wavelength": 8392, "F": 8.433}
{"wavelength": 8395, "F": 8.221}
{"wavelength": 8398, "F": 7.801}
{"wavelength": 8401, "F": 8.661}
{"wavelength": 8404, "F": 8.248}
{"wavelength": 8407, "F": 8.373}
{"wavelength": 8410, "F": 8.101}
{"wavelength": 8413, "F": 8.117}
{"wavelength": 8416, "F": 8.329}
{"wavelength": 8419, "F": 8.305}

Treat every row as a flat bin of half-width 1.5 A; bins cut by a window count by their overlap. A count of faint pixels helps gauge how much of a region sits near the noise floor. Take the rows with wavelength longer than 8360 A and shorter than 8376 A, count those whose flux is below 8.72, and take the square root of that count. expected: 2.2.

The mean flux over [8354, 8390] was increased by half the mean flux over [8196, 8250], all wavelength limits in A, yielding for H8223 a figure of 12.6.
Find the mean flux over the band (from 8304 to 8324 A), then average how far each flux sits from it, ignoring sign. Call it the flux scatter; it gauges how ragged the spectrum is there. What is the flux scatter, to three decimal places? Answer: 0.145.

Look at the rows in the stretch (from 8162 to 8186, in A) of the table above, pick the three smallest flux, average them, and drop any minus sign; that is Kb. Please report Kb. 8.58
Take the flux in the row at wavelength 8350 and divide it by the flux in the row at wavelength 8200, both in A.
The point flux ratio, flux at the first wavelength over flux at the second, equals 0.978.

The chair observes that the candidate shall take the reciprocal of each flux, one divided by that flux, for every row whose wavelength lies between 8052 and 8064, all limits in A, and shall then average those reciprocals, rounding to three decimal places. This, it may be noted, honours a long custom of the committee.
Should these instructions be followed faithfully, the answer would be 0.112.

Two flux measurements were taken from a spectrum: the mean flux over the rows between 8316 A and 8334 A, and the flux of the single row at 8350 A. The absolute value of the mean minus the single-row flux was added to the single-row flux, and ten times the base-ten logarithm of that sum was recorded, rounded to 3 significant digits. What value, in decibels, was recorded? 9.27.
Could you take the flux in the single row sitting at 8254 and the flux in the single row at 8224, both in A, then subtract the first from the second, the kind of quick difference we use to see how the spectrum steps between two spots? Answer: 0.1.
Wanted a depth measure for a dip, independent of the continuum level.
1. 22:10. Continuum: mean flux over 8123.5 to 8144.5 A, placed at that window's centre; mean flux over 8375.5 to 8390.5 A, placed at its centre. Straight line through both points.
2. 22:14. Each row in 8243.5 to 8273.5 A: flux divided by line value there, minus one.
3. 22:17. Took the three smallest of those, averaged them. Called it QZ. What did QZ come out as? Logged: -0.014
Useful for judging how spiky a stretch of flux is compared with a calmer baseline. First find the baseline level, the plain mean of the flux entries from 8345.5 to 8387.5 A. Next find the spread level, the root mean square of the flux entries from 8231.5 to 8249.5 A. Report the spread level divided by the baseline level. 1.05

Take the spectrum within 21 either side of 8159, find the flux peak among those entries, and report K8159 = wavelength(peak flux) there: 8140 A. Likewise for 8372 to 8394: 8374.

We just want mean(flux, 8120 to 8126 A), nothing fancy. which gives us 9.2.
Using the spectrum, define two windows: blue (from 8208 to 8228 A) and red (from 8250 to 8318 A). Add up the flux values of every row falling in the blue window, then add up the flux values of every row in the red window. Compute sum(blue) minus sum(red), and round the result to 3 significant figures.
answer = -137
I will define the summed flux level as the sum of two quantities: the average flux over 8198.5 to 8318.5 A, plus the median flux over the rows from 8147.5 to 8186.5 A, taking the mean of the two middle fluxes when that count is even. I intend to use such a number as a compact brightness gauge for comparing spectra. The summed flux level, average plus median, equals 17.4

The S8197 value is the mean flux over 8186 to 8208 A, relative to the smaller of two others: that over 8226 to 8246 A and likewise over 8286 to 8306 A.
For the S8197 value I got 1.00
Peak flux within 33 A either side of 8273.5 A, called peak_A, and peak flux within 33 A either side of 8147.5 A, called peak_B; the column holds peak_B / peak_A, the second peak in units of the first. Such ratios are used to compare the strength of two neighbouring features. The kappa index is 1.021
